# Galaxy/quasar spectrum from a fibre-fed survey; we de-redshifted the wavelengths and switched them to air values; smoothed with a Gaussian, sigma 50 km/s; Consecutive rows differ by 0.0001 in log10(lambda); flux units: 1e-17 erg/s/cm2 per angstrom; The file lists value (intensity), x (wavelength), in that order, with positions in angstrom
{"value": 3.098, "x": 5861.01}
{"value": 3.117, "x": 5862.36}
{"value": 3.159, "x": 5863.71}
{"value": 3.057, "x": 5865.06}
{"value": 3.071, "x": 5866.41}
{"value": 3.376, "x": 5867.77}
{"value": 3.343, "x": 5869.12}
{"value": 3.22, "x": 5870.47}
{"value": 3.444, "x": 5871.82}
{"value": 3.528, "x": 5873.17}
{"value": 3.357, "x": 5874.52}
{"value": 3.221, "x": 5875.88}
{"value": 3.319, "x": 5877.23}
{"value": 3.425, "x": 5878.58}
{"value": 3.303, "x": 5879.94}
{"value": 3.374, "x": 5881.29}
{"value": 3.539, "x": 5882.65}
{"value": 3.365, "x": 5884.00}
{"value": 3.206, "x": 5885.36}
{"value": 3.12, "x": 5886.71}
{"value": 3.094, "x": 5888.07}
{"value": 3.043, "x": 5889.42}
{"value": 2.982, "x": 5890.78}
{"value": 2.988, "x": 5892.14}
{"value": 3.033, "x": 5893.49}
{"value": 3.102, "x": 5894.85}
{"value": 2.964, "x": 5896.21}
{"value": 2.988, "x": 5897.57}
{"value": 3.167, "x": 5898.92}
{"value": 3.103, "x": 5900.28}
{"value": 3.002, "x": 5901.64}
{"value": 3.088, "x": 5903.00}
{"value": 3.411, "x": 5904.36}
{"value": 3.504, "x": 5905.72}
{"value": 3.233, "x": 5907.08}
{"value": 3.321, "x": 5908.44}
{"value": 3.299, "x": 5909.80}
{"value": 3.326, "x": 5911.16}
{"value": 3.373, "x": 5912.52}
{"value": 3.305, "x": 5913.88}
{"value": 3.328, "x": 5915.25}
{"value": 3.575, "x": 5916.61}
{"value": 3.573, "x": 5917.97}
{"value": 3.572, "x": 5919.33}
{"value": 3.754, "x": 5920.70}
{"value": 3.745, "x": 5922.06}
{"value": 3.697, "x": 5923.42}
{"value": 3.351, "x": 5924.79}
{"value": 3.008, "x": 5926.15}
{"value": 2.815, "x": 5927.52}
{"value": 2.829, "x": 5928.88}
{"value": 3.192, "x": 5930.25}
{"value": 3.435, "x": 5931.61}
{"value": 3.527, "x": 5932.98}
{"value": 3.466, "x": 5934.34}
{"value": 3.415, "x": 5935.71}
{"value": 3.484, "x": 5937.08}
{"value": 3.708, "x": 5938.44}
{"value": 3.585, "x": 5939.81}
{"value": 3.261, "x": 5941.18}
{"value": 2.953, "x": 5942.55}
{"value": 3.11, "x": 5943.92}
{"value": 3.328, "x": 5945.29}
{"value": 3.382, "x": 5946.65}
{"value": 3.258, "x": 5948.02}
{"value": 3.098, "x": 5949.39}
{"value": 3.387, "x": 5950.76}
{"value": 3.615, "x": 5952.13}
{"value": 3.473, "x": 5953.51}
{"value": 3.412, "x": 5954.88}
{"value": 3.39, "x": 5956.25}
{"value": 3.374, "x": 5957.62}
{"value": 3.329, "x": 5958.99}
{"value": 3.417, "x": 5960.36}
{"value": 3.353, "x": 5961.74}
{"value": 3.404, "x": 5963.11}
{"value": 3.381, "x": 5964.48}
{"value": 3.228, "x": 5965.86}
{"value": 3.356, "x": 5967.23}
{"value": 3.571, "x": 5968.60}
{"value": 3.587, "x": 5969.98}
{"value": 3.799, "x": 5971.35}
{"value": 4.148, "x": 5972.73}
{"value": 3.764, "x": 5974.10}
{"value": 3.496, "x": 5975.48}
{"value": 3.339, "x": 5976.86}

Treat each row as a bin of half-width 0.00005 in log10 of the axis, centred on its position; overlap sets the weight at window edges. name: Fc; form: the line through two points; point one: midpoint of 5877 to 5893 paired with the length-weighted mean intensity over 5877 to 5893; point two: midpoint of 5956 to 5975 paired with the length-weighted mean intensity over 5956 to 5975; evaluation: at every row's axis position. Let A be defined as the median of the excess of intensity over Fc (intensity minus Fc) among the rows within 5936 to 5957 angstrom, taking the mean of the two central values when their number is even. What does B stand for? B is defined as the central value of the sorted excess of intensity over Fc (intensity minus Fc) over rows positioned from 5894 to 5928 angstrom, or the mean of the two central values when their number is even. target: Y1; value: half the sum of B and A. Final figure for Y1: -0.04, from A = -0.07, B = -0.01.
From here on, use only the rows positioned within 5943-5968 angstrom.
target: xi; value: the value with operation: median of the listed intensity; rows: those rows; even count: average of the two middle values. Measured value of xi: 3.38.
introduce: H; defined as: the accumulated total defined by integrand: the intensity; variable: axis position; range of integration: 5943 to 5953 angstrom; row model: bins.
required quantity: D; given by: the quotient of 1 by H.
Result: 0.0303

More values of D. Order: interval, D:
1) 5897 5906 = 0.0351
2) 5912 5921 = 0.0319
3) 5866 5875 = 0.0333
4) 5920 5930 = 0.0302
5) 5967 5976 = 0.0301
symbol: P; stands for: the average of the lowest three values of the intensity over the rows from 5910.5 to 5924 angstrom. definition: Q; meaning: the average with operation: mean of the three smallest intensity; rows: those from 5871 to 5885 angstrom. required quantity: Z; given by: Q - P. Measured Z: -0.04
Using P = 3.32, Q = 3.28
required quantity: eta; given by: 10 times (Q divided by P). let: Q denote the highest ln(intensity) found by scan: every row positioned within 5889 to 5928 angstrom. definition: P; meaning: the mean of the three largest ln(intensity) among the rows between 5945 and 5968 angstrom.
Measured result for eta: 10.6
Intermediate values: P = 1.25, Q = 1.32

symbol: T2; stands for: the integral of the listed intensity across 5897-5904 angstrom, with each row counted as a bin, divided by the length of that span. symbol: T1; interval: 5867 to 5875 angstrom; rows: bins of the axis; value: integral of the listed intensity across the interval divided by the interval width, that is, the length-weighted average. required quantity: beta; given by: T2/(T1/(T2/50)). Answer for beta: 0.057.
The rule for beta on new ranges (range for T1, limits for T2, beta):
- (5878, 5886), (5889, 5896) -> 0.054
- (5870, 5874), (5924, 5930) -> 0.054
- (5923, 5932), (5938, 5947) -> 0.070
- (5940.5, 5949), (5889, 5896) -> 0.057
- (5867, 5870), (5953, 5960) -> 0.069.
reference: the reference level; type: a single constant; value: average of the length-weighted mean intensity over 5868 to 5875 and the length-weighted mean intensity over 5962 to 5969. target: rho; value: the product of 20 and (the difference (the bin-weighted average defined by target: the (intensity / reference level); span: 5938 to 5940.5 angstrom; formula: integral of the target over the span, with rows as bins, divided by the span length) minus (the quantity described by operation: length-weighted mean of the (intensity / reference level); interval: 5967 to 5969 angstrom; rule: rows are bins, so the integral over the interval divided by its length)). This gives 0.9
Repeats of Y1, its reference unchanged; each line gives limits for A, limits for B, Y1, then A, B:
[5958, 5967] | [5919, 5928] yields 0.05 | -0.13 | 0.23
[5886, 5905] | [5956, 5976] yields -0.14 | -0.20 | -0.09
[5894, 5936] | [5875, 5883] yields 0.07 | 0.00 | 0.14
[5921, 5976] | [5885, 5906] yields -0.13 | -0.07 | -0.19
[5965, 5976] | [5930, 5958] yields 0.00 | 0.06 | -0.06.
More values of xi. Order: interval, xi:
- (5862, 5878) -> 3.27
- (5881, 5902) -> 3.10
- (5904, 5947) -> 3.38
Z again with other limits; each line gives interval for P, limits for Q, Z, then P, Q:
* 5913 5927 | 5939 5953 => -0.16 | 3.21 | 3.05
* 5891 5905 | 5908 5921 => 0.33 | 2.98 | 3.31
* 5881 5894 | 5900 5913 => 0.06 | 3.00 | 3.06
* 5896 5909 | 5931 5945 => 0.12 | 2.98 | 3.11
